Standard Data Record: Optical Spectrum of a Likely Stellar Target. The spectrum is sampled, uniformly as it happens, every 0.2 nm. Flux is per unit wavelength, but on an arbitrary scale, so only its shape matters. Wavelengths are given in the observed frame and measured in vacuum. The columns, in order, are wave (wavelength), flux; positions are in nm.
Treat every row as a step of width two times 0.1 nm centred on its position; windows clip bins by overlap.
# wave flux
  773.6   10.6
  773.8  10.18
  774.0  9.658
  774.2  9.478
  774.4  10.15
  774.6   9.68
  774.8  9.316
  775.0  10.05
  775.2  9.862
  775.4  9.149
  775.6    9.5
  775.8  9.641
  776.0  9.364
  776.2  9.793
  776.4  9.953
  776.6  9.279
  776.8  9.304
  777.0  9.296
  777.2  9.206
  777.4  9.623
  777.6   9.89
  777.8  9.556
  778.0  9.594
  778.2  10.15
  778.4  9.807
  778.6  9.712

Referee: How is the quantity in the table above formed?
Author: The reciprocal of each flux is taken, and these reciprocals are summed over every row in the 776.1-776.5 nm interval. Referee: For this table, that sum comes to 0.203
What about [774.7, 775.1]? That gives 0.207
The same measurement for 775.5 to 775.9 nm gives 0.209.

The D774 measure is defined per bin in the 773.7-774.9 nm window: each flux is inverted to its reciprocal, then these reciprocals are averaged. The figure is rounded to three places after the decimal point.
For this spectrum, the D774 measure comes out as 0.103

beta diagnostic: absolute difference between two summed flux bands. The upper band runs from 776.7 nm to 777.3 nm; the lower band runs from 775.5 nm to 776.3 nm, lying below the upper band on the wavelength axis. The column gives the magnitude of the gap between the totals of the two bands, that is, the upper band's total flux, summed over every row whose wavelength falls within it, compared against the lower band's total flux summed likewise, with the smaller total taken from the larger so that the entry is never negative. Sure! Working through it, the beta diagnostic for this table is 10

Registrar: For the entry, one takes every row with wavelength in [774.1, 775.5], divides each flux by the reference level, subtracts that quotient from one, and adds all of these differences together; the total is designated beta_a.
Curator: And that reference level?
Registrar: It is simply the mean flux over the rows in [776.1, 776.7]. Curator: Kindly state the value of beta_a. 0.00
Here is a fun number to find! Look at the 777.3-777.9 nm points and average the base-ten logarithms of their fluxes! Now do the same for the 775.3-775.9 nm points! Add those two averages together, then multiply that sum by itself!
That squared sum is 3.84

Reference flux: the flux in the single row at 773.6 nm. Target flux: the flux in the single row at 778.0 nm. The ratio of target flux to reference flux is 0.91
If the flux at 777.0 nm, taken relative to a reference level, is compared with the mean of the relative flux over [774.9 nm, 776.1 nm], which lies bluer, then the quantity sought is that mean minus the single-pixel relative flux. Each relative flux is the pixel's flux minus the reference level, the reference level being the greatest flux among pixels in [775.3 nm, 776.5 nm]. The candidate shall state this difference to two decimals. 0.30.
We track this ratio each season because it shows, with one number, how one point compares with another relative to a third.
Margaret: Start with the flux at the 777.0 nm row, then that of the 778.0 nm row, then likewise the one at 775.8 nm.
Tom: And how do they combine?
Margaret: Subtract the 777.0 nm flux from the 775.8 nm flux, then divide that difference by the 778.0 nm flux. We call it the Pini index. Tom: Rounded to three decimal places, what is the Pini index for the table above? 0.036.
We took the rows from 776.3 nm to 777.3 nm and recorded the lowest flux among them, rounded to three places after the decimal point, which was 9.206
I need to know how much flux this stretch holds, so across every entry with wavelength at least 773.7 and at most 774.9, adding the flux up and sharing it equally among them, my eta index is 9.74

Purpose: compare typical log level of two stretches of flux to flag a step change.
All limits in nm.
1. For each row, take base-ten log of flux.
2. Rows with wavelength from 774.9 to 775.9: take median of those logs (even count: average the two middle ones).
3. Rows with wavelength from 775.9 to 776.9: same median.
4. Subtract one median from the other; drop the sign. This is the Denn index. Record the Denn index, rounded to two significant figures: 0.013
